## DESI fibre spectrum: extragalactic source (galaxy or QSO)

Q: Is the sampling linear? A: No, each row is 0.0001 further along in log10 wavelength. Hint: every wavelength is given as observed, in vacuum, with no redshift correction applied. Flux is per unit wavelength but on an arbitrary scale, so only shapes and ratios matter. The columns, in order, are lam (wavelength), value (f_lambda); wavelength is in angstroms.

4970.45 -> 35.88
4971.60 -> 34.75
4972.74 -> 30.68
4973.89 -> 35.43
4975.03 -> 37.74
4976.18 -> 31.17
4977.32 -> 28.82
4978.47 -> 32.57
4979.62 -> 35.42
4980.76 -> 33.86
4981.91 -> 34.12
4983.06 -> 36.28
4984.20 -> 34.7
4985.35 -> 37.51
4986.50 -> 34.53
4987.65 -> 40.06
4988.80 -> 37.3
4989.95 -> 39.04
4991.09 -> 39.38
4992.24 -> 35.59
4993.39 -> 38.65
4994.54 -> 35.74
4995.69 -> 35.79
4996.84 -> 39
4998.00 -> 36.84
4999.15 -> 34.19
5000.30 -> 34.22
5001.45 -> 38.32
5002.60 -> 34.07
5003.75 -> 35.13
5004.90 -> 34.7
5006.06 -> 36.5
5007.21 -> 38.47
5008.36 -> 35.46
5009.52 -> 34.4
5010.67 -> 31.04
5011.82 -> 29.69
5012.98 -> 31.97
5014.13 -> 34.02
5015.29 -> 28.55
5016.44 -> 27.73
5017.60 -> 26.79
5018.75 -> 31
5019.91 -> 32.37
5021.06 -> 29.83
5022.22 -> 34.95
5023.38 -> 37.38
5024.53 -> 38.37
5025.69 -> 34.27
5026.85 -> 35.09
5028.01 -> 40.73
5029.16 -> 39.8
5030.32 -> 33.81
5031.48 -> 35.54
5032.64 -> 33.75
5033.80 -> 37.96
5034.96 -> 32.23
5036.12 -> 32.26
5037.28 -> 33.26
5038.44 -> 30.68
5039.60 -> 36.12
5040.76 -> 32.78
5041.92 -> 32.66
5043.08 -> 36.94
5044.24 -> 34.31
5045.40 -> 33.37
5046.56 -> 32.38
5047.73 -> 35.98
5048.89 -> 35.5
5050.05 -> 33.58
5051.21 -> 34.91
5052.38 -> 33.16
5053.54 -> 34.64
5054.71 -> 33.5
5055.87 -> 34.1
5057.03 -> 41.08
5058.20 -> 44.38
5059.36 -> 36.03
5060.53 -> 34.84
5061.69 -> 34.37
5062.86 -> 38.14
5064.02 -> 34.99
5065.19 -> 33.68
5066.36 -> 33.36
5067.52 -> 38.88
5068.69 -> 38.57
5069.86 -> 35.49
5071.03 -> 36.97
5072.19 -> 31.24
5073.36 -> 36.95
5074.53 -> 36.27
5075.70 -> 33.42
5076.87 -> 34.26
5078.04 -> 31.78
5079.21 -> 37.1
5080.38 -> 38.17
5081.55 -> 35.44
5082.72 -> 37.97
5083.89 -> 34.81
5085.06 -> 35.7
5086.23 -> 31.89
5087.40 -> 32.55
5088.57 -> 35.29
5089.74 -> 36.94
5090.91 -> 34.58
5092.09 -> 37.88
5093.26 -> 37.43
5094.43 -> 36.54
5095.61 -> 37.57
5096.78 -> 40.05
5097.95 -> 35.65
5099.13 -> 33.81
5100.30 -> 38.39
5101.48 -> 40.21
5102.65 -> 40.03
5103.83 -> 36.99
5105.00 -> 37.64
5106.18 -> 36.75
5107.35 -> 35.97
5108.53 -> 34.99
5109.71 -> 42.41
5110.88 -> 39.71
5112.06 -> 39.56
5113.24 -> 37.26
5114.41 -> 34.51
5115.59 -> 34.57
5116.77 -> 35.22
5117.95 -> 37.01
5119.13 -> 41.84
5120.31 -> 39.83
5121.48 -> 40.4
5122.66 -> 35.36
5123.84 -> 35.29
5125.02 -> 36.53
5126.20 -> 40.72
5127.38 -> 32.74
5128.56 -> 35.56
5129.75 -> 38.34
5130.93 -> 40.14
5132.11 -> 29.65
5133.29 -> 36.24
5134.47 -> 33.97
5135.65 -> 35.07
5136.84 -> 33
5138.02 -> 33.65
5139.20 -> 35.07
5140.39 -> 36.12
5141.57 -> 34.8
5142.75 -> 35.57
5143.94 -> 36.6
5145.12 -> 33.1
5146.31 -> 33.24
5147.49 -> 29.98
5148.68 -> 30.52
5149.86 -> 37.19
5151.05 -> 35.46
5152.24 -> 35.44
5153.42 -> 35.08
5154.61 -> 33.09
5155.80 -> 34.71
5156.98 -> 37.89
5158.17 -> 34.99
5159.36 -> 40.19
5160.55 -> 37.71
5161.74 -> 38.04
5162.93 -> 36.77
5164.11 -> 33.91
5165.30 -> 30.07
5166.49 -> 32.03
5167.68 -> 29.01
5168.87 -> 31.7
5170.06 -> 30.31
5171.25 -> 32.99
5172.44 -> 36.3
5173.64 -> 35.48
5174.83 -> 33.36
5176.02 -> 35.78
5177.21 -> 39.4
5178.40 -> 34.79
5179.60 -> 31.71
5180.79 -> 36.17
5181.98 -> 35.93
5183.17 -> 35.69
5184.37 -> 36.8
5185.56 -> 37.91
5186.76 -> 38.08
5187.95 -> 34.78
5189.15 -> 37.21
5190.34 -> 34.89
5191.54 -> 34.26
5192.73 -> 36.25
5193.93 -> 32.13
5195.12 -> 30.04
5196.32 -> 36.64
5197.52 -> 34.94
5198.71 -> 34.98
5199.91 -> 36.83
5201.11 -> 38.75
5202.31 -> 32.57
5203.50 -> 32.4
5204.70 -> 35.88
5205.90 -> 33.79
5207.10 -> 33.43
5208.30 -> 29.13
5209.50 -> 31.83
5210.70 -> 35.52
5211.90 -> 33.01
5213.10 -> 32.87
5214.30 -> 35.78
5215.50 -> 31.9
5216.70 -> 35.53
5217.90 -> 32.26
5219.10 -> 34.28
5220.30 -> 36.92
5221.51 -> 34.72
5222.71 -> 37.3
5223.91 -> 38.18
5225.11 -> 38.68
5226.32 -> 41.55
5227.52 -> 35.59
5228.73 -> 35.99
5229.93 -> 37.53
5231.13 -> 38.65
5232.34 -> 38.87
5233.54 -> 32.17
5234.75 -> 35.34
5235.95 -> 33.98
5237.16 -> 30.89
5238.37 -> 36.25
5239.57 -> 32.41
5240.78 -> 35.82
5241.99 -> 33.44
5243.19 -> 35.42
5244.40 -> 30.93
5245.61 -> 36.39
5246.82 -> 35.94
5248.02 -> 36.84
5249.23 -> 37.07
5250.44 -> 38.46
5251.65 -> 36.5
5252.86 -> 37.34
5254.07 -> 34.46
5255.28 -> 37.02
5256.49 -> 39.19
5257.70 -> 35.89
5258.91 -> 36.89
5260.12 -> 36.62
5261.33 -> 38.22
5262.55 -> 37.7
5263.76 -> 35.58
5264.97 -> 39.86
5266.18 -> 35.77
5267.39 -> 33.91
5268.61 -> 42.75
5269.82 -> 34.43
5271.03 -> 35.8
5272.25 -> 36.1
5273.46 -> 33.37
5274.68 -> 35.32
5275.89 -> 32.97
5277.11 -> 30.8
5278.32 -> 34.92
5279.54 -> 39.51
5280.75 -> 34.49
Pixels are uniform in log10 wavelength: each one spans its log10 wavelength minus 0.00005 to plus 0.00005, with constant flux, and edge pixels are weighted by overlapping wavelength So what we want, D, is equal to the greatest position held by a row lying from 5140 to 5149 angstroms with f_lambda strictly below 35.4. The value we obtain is 5148.68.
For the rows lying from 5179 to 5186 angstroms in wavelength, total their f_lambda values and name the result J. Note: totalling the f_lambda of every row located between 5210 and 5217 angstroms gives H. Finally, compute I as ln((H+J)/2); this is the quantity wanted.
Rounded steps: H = 205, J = 214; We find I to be 5.34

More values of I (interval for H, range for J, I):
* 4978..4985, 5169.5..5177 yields 5.33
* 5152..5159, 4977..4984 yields 5.33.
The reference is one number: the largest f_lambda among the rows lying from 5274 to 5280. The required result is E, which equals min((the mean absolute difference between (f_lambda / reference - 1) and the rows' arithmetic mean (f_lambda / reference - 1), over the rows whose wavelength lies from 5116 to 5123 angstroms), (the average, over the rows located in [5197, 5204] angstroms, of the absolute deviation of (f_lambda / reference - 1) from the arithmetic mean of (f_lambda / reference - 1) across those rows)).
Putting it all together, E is 0.046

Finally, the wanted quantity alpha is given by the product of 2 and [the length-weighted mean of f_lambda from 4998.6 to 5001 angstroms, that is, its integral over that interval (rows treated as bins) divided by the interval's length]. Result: 69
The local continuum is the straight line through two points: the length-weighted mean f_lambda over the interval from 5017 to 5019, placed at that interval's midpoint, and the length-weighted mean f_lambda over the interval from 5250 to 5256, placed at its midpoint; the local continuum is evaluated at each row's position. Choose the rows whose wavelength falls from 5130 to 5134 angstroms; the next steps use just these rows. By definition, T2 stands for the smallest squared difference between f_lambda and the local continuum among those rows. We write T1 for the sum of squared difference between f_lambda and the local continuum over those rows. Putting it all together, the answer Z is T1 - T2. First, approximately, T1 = 80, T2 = 8.3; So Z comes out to 72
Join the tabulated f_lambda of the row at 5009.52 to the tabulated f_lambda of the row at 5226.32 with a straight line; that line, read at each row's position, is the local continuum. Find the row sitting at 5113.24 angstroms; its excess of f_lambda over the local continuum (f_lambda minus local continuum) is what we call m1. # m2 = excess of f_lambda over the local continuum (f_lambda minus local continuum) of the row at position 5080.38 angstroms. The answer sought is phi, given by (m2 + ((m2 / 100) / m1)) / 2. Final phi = 0.7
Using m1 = -0.6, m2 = 1.4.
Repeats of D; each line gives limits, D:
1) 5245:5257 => 5254.07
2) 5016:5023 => 5022.22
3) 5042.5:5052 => 5051.21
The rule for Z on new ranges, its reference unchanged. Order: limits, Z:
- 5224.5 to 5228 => 41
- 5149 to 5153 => 21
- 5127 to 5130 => 45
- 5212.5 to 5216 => 19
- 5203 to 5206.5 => 9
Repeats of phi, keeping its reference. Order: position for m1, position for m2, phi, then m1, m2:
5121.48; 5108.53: -1.3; 2.3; -2.7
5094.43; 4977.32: -2.2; -0.7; -4.5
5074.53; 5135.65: -1.7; -0.3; -3.5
